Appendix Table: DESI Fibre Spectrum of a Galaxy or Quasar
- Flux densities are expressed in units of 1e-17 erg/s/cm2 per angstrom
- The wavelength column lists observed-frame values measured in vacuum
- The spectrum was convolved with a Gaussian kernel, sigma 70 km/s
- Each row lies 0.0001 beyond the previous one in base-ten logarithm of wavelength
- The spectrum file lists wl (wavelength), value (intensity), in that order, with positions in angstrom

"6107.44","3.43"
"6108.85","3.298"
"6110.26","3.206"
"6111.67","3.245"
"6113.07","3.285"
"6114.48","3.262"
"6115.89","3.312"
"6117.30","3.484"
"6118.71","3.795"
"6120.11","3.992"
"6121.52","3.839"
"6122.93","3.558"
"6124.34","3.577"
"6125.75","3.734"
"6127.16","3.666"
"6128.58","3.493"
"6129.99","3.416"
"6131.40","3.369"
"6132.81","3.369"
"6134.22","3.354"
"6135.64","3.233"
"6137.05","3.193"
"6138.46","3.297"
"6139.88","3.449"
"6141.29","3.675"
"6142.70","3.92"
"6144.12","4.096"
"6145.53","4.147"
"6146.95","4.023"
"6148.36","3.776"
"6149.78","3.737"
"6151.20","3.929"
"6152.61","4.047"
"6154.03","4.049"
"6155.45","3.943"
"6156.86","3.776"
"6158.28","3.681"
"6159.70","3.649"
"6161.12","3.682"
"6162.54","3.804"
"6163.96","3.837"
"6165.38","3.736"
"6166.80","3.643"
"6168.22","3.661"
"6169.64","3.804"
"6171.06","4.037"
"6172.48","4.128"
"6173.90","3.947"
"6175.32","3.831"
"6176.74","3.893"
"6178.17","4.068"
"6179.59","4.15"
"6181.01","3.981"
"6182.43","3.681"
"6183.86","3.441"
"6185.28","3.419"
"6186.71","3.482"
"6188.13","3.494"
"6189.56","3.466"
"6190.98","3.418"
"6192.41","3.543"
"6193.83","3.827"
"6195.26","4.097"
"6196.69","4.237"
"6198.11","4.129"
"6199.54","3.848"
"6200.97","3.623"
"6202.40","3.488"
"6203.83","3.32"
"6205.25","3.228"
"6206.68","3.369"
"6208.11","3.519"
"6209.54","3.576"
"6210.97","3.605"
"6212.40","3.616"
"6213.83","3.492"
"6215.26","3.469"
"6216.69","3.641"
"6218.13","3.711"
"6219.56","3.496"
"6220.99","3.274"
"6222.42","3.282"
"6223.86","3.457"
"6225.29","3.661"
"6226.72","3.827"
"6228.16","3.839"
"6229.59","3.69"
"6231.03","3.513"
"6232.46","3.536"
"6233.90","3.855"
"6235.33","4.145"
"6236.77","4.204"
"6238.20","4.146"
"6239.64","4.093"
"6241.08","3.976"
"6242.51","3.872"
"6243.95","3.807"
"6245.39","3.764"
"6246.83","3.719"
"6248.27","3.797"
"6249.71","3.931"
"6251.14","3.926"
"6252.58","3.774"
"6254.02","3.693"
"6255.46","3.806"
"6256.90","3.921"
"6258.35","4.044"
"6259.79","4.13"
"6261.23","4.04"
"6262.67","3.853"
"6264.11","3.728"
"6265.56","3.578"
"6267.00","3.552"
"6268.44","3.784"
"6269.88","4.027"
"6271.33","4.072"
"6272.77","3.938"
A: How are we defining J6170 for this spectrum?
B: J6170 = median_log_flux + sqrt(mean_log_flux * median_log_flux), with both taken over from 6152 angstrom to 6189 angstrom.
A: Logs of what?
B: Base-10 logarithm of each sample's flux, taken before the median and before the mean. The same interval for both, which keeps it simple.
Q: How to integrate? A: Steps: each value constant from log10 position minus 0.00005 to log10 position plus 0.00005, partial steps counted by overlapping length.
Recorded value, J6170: 1.16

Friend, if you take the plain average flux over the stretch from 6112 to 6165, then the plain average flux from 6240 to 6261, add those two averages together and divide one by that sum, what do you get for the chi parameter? 0.133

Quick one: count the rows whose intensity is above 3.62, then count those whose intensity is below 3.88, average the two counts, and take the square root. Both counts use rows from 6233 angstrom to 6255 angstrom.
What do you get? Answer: 3.4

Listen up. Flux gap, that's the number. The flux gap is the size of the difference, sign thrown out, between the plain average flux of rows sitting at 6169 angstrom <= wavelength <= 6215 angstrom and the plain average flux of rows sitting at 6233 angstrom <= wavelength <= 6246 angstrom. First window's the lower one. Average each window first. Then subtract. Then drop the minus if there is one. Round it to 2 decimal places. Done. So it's 0.27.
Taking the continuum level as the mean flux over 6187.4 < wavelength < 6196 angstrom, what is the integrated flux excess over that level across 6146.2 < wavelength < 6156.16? 2.9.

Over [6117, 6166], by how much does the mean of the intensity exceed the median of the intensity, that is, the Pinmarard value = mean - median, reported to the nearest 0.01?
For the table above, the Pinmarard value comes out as -0.04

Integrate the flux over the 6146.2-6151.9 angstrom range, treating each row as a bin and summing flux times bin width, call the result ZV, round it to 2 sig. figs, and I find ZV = 22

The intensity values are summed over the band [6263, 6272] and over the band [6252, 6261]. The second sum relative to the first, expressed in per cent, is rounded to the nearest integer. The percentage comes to 103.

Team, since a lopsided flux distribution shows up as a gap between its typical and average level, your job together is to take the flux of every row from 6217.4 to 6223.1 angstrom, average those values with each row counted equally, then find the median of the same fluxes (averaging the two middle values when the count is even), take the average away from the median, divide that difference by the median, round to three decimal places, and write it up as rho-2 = -0.015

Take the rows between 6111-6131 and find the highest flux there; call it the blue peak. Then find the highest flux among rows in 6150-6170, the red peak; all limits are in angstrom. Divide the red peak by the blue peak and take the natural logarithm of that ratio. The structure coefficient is 0.014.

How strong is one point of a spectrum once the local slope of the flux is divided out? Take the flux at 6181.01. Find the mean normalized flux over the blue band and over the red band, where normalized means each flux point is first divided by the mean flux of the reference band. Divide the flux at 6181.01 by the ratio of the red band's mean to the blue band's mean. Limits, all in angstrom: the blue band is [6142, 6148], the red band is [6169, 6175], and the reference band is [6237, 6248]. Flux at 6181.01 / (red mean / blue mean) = 4.0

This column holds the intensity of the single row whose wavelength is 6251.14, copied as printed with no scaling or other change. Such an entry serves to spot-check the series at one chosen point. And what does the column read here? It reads 3.926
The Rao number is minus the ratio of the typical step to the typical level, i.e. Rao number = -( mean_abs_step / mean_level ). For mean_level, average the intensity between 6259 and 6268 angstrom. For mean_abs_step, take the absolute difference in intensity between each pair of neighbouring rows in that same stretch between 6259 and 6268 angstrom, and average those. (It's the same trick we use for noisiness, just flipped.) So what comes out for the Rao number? -0.0303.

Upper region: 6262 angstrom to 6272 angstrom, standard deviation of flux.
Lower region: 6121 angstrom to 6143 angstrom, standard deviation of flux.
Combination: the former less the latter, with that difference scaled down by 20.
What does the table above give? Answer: -0.001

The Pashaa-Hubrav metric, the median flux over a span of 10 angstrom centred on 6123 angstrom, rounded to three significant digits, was 3.73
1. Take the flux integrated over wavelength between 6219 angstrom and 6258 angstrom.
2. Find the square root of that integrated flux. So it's 12.1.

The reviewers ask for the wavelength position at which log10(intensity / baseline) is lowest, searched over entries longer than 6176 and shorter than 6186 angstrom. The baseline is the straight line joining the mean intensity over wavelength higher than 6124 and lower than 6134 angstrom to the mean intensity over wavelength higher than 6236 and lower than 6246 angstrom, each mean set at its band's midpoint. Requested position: 6185.28 angstrom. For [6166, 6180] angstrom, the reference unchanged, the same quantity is 6166.80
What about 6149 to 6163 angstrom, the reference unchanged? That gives 6159.70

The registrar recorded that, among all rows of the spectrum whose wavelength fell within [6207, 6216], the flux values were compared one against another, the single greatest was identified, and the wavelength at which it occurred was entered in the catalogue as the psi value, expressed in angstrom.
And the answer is 6212.40 angstrom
